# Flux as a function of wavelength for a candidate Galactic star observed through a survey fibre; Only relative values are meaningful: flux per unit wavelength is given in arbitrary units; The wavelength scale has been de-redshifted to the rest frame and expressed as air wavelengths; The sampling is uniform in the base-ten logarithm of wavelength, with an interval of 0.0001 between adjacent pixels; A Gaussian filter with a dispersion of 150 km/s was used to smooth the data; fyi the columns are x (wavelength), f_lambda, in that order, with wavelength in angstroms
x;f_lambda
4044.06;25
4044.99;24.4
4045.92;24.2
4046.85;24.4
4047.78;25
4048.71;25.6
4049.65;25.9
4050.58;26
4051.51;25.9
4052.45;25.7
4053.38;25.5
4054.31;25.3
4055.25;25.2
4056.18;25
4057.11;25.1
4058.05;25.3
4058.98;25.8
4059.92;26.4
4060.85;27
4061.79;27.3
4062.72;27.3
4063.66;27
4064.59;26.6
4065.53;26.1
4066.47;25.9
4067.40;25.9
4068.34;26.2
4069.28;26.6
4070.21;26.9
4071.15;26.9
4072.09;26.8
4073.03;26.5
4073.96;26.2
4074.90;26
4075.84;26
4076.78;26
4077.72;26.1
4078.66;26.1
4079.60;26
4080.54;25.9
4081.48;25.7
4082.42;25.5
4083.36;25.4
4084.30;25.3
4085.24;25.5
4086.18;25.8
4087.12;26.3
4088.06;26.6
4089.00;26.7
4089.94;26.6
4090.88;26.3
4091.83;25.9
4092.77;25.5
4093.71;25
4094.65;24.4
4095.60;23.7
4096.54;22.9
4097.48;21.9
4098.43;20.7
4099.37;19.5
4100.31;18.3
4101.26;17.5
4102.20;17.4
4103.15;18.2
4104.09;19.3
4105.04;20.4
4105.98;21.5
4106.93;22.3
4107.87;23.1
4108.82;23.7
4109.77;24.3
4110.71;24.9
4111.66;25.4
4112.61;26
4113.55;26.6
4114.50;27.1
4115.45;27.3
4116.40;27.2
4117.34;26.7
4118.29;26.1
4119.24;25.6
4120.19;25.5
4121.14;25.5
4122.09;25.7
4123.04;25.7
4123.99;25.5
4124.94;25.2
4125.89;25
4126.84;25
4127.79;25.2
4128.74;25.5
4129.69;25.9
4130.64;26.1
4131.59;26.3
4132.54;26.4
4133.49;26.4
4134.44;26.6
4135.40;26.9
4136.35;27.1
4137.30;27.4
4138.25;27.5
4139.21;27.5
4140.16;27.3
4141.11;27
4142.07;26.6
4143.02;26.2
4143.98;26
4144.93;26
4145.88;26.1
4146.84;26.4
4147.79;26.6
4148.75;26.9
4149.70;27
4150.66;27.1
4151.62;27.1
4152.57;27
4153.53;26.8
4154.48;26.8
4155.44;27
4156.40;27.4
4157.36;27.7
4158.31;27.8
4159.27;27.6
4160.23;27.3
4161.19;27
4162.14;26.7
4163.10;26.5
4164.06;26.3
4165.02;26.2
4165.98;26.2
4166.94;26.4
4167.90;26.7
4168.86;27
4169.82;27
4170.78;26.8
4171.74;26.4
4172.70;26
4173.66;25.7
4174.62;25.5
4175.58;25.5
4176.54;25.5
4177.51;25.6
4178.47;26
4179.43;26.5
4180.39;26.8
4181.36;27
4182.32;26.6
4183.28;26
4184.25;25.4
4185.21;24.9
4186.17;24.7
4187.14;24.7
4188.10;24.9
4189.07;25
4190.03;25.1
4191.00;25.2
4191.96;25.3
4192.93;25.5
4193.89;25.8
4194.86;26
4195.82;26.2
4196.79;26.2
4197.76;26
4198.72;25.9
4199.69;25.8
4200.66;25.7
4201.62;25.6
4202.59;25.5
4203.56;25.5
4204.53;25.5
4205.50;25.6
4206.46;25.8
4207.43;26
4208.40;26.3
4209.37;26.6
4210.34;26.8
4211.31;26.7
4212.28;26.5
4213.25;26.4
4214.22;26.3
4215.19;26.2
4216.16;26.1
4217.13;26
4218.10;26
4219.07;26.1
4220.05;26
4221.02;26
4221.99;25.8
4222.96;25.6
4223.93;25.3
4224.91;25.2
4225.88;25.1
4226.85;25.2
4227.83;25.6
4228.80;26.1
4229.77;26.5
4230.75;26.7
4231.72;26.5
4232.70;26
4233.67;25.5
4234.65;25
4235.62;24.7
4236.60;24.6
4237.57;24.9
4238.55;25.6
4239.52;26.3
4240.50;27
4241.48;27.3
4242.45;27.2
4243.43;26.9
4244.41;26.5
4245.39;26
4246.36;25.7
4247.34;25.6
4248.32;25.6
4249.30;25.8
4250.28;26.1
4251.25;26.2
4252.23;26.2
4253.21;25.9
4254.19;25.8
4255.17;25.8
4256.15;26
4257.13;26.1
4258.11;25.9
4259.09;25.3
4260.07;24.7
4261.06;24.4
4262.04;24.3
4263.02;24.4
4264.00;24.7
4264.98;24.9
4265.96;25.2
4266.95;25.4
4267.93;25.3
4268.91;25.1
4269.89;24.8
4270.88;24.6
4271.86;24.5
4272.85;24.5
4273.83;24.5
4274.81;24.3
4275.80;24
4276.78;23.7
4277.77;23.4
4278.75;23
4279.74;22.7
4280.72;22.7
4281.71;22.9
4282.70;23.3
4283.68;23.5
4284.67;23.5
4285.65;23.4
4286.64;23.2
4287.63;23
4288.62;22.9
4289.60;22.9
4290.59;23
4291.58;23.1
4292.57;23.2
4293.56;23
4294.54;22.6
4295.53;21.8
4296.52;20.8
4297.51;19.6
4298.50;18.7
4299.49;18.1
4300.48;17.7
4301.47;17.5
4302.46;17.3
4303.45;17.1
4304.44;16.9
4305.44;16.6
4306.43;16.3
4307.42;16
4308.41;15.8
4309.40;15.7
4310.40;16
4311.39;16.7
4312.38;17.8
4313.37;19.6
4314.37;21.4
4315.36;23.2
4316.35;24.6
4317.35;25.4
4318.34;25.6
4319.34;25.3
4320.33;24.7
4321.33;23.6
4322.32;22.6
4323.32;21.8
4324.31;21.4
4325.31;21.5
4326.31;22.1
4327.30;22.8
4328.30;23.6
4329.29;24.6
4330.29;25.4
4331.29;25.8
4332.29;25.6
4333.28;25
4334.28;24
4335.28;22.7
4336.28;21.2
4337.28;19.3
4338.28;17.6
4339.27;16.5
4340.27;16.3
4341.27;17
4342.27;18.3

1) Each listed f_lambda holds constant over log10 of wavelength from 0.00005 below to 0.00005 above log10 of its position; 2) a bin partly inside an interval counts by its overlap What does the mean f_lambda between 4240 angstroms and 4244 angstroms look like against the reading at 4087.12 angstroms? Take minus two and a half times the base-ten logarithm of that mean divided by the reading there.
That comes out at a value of -0.03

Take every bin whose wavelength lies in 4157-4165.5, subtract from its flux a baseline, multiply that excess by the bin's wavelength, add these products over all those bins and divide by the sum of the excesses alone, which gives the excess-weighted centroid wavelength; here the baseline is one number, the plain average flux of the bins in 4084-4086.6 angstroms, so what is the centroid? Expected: 4160.2 angstroms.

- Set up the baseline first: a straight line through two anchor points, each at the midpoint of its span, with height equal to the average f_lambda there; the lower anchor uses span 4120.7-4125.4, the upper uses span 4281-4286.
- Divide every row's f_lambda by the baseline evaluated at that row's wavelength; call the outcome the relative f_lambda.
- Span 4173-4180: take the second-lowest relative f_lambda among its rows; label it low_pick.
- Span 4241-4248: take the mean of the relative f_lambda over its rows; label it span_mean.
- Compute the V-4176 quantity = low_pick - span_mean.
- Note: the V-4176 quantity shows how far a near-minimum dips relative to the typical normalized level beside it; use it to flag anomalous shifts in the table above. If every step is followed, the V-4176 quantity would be -0.081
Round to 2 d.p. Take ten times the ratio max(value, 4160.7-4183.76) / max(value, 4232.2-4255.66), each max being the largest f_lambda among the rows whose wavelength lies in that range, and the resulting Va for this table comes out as 9.89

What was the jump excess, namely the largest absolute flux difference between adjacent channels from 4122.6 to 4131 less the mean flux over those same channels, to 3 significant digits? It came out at -25.1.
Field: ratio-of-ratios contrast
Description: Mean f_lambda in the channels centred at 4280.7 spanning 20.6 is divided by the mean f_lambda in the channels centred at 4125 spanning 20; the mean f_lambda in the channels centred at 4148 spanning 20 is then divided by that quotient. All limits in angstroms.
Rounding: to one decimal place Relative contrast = 29.6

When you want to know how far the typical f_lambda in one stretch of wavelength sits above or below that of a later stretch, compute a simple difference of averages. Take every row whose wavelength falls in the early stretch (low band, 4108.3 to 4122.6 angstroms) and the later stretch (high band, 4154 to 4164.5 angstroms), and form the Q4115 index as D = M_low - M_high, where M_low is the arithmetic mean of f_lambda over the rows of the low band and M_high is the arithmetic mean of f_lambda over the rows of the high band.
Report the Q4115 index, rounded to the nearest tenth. -1.3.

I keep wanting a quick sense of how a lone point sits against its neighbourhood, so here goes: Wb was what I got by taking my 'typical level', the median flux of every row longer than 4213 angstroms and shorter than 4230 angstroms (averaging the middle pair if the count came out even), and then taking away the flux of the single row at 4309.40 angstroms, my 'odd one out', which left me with 10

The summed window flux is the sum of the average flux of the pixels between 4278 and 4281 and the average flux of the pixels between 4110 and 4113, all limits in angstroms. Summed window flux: 48.2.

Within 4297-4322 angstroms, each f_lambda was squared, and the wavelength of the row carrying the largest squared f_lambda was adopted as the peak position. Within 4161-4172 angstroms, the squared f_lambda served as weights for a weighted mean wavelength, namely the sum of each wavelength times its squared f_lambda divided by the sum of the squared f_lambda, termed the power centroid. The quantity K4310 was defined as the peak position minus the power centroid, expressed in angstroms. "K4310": 151.9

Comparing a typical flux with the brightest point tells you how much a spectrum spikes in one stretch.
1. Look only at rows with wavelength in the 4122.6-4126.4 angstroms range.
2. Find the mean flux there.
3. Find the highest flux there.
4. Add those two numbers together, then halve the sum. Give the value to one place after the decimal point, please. 25.5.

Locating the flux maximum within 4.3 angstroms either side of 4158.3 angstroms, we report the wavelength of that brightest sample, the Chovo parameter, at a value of 4158.31 angstroms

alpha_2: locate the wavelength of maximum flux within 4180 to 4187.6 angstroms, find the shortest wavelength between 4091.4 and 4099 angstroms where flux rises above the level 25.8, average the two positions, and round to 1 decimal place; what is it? 4136.6 angstroms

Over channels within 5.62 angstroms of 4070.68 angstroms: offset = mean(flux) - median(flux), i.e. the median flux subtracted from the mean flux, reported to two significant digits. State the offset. 0.13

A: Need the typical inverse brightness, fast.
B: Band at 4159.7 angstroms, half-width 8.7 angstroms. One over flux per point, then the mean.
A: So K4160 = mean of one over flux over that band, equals 0.0372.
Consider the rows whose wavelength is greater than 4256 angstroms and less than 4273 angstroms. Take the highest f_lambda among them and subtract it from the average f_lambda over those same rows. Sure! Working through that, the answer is -1.1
